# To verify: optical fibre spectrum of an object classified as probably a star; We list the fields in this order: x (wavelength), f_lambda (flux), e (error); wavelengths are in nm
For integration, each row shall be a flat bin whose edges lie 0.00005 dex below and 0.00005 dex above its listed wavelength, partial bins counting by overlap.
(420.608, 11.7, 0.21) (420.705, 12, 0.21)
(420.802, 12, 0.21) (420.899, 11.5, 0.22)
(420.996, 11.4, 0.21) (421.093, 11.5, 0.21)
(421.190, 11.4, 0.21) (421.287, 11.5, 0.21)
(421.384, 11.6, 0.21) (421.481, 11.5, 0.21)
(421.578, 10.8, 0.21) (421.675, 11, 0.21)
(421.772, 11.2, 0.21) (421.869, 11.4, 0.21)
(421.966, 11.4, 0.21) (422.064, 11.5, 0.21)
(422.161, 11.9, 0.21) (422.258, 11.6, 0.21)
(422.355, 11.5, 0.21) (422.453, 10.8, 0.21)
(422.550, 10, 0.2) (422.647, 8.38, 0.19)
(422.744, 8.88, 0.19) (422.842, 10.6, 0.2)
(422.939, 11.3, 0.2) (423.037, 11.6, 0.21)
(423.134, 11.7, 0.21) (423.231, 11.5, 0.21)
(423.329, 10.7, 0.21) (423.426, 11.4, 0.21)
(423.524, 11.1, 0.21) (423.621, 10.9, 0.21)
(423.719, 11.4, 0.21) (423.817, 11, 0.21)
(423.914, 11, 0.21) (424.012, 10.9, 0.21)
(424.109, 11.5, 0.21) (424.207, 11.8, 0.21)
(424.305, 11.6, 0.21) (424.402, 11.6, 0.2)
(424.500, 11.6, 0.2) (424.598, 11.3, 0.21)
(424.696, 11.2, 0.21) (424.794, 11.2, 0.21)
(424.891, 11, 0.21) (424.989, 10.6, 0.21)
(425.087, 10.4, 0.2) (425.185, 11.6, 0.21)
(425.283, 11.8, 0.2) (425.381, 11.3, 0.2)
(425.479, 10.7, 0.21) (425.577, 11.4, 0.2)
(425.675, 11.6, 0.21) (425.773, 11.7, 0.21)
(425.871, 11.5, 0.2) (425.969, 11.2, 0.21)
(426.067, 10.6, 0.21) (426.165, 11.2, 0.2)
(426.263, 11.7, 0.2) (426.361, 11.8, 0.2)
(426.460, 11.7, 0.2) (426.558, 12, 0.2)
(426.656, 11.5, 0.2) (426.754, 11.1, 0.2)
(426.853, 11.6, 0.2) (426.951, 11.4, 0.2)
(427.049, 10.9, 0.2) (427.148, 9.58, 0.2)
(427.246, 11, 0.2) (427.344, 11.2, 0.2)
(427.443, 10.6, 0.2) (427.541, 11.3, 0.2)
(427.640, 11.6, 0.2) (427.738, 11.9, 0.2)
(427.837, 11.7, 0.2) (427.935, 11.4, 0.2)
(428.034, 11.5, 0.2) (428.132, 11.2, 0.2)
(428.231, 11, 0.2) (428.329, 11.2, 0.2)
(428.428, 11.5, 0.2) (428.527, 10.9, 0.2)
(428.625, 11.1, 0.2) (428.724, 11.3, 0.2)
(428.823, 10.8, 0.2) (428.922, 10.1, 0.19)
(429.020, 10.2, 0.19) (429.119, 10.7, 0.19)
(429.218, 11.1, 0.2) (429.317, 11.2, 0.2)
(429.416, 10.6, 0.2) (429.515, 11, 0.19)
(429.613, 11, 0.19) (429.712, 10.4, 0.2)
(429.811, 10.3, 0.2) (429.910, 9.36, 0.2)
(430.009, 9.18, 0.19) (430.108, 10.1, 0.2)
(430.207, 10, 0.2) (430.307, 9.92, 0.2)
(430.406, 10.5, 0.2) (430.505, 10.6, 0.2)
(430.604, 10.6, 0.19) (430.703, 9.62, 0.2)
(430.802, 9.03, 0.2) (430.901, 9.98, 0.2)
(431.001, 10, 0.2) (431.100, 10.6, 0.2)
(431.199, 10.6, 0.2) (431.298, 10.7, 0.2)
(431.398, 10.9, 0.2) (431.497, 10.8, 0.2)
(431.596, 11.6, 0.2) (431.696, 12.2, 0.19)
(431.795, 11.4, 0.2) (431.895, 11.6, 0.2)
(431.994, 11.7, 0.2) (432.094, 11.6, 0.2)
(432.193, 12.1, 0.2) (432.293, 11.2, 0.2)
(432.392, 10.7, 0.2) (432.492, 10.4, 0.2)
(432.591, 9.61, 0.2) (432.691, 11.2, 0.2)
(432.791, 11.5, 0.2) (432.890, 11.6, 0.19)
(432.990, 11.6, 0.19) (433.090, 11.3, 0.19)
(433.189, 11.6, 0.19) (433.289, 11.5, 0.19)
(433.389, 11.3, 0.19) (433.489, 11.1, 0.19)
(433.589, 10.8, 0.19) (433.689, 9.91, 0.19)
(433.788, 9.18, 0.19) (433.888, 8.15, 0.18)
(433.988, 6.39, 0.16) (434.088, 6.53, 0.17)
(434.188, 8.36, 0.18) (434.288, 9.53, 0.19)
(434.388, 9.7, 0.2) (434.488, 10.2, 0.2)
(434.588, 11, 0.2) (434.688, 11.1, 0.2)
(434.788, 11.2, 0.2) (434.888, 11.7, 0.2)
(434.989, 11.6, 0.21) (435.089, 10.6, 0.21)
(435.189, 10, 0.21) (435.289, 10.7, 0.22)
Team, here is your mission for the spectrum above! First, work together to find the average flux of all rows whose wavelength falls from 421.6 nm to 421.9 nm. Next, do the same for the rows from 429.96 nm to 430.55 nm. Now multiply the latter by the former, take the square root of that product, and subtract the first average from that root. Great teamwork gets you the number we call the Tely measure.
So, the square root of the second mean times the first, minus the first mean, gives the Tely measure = -0.6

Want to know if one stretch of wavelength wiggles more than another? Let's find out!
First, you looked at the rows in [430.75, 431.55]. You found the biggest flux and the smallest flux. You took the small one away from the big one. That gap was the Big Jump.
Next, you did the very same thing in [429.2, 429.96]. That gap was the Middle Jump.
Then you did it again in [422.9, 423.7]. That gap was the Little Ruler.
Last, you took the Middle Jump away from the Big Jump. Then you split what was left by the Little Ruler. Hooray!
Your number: 0.0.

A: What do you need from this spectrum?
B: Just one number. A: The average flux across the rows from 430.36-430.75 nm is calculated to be 10.3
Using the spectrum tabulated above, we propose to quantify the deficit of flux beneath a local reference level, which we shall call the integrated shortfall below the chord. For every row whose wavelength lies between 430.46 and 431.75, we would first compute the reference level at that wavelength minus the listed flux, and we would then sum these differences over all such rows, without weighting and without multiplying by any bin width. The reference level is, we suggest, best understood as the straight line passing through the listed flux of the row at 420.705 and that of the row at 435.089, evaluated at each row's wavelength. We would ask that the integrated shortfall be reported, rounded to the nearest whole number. 6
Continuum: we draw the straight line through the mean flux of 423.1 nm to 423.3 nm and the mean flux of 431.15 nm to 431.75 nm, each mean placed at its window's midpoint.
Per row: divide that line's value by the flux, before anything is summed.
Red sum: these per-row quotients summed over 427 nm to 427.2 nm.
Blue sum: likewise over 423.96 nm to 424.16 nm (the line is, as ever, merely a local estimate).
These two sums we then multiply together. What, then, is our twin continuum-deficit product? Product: 4.6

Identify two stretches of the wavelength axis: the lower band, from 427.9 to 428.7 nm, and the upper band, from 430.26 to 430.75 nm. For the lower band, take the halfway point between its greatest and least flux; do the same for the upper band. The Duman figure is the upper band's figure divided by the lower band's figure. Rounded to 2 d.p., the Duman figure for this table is 0.90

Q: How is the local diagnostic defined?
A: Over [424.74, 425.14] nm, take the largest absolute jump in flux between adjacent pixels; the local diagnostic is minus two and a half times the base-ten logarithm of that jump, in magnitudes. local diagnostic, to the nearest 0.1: 1.0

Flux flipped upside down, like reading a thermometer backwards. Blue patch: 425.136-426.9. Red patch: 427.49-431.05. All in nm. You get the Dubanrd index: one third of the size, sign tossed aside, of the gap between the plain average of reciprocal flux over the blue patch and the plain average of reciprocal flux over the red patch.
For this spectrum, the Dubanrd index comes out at 0.0023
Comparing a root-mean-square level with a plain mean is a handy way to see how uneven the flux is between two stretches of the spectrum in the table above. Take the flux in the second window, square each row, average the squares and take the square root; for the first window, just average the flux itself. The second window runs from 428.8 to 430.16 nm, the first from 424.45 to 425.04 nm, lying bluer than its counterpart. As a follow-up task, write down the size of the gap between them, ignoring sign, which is 0.7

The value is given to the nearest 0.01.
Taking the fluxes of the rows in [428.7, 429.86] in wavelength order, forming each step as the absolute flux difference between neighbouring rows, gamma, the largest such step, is 0.70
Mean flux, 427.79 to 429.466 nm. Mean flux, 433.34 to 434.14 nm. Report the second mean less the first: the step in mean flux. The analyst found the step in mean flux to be -1.9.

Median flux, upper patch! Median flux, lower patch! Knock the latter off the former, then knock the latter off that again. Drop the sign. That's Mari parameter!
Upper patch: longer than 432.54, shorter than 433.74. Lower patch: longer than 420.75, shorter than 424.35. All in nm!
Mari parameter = 11.5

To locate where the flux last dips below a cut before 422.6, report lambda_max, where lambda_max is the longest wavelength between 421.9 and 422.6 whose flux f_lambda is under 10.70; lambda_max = 422.550 nm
